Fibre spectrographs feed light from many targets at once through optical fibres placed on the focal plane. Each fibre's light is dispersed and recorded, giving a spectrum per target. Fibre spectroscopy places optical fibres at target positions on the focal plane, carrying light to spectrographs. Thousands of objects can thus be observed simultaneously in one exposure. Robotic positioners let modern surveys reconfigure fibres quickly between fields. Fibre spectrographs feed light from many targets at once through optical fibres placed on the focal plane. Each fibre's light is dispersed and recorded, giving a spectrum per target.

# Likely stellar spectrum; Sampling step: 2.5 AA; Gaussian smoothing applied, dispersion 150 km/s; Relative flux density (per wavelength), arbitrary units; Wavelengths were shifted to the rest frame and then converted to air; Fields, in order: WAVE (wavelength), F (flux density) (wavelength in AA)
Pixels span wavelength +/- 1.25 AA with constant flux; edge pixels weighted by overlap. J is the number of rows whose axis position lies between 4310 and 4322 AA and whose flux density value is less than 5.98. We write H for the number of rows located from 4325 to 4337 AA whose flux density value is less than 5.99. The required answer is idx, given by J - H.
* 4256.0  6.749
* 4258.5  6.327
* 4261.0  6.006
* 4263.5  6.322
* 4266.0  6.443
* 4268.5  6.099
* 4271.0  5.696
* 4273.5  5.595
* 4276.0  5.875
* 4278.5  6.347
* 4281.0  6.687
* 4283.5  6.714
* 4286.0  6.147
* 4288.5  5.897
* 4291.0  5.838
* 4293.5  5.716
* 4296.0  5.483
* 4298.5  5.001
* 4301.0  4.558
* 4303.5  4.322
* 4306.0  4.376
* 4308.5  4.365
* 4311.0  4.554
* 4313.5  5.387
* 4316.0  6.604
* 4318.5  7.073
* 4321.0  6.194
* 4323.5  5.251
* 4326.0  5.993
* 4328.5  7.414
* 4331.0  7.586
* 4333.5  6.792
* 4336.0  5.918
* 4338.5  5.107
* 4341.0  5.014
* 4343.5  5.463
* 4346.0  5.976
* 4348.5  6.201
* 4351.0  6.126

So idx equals 1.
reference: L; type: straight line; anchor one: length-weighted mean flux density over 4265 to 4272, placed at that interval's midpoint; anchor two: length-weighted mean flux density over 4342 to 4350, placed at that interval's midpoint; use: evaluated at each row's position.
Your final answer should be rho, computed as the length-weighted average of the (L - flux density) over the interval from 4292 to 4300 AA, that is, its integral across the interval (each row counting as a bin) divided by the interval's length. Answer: 0.6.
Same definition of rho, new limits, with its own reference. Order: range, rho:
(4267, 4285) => -0.1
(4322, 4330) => -0.3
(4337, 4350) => 0.3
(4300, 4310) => 1.6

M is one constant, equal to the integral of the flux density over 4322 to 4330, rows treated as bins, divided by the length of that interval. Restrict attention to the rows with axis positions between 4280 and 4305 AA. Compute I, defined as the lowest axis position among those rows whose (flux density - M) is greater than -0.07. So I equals 4281.0 AA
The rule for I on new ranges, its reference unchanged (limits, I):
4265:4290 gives 4266.0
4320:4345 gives 4321.0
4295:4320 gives 4316.0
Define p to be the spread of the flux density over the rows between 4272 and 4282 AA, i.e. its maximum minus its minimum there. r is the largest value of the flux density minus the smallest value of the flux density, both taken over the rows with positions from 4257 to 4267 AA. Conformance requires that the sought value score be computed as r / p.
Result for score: 0.4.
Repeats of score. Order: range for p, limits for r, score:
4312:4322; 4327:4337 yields 1.0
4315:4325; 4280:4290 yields 0.4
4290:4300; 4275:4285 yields 1.0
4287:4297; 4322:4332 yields 5.6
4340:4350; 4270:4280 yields 0.6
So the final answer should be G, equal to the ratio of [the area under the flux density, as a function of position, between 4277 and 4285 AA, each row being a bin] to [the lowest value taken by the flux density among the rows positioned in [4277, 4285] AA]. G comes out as 8.3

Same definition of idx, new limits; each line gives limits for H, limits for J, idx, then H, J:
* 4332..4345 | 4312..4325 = -2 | 4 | 2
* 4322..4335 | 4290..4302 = 4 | 1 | 5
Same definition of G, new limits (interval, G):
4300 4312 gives 12.3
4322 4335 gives 16.3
